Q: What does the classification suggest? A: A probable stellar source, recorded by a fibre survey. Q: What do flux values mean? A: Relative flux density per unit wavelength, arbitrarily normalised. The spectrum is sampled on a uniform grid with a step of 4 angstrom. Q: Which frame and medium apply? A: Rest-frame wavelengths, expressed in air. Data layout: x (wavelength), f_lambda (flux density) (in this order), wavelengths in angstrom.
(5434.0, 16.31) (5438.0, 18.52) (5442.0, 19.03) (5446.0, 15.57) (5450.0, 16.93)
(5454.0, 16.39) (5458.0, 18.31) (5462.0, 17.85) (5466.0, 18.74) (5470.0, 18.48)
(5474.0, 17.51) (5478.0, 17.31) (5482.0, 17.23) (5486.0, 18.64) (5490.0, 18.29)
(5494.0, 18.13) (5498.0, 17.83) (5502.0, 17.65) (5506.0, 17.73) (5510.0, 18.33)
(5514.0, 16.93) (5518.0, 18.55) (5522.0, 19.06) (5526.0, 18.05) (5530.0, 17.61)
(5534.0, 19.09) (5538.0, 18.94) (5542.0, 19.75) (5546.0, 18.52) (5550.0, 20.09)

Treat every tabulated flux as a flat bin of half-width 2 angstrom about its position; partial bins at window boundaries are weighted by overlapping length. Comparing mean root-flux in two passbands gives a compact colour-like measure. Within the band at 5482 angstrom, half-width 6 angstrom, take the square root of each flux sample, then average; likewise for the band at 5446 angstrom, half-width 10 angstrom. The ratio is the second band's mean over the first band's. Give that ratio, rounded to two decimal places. 0.99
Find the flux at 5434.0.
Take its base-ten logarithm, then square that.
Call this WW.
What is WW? 1.47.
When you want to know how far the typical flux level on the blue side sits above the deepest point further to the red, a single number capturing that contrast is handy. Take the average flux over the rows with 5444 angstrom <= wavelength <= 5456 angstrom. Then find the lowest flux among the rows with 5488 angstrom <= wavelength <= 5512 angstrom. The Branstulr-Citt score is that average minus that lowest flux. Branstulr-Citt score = -1.4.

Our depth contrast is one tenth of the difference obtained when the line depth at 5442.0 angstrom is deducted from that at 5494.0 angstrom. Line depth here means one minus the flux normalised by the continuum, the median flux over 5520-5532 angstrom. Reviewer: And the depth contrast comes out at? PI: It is 0.0050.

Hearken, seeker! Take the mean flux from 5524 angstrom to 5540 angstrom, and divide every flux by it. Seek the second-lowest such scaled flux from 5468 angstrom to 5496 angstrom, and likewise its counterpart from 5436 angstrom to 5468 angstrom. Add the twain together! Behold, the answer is 1.83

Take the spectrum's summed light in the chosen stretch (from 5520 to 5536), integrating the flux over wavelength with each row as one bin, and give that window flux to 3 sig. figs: 295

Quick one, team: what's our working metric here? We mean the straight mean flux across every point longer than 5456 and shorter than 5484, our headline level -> 17.9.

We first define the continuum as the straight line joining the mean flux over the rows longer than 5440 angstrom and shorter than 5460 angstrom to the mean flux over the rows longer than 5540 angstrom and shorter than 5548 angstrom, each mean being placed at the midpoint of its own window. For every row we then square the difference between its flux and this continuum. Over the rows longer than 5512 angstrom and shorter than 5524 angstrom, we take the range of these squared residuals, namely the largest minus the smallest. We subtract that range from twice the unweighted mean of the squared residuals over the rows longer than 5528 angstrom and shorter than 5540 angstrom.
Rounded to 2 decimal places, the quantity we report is -1.51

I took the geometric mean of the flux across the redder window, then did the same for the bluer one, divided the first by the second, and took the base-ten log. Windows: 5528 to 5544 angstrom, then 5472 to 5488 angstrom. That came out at 0.028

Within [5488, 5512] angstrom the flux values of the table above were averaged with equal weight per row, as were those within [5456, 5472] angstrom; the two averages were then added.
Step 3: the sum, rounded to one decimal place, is 36.3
